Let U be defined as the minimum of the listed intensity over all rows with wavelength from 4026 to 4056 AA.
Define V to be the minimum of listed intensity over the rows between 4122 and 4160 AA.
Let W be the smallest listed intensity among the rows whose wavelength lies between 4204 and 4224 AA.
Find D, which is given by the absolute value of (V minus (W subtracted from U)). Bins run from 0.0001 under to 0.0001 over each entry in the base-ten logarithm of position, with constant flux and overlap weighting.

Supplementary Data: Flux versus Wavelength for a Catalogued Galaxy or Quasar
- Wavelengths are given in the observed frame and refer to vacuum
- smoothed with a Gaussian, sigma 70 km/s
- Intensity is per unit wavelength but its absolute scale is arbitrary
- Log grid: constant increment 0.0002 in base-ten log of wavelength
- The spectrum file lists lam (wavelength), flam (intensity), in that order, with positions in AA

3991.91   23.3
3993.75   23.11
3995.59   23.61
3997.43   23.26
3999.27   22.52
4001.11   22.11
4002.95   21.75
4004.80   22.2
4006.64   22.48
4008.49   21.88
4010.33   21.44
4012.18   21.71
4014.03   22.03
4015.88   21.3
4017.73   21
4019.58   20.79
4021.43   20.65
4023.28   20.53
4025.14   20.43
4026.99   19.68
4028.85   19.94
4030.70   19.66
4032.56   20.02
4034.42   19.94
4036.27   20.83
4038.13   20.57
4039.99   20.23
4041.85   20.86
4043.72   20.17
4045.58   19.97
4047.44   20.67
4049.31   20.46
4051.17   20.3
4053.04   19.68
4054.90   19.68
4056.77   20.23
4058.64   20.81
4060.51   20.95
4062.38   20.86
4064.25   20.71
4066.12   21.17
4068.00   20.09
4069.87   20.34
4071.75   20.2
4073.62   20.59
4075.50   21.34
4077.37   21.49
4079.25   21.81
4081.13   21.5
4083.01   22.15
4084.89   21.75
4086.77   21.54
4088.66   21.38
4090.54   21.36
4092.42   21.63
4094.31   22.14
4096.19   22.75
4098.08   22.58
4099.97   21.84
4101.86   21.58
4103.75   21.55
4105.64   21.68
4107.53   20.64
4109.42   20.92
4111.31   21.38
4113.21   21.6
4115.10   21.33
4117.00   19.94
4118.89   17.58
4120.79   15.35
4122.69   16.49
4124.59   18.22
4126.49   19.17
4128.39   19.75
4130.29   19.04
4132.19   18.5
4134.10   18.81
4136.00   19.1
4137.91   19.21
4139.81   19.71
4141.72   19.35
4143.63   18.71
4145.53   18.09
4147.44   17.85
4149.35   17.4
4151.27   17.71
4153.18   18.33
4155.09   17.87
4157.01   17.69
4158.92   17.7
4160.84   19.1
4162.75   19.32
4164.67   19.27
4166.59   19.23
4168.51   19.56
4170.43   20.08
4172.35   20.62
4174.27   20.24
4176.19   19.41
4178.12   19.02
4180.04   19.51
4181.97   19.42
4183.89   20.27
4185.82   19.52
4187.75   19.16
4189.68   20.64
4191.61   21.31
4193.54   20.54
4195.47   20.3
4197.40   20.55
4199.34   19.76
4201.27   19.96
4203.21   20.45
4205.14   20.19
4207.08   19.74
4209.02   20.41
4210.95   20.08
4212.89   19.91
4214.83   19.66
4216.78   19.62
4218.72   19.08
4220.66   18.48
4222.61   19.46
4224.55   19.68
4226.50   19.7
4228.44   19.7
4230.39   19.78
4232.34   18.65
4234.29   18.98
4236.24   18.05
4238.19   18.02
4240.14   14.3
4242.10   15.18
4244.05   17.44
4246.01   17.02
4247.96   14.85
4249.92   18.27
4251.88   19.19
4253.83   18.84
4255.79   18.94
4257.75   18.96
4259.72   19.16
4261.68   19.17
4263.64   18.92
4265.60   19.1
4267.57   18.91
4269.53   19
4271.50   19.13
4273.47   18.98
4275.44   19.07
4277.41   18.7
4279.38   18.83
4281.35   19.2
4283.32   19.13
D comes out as 15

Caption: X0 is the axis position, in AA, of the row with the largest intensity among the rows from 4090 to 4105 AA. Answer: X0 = 4096.19 AA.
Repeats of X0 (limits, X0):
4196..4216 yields 4197.40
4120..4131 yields 4128.39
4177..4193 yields 4191.61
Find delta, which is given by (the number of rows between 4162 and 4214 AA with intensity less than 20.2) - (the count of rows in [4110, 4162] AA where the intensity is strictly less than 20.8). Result -7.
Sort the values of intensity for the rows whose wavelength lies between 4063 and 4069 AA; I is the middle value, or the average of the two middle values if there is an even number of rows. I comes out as 20.7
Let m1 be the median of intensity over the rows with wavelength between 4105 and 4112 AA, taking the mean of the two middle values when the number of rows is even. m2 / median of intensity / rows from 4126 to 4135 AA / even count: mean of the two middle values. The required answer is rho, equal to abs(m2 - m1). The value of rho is 2.1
